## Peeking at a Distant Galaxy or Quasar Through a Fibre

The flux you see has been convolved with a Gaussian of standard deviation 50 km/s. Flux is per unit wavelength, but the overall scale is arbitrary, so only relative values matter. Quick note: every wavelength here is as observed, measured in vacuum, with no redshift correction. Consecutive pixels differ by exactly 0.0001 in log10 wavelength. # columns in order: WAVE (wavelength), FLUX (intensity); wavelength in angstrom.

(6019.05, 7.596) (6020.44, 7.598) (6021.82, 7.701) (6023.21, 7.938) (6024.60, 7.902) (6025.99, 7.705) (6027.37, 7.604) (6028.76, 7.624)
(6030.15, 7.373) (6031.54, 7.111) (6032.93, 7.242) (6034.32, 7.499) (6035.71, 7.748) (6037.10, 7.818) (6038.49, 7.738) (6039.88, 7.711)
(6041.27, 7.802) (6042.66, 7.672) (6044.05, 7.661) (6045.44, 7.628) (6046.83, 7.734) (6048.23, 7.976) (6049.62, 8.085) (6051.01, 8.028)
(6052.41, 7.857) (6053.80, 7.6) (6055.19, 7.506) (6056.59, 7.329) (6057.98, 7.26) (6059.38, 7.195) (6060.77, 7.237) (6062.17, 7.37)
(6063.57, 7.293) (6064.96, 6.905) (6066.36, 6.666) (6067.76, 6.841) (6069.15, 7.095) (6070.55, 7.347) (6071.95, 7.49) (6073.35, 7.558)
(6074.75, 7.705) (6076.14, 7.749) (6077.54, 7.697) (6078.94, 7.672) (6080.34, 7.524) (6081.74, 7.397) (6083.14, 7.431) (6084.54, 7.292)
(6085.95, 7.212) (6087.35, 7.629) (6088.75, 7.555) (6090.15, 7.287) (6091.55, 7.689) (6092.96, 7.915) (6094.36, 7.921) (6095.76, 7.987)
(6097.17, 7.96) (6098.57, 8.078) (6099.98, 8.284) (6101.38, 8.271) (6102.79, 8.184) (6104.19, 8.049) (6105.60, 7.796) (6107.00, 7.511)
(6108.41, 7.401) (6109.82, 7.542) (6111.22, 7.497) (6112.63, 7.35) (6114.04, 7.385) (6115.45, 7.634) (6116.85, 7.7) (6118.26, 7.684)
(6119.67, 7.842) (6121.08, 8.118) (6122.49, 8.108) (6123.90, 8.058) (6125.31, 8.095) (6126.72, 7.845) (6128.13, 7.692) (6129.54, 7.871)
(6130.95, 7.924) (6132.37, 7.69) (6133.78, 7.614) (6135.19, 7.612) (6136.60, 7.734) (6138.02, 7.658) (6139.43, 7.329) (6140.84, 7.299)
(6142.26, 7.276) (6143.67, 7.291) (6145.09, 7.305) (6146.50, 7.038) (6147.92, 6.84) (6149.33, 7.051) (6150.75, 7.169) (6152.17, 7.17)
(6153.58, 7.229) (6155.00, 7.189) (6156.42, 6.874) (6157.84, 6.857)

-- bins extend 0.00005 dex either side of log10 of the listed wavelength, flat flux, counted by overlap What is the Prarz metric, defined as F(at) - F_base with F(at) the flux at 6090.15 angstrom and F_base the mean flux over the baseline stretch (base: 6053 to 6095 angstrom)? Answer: -0.13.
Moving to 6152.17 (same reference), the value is -0.24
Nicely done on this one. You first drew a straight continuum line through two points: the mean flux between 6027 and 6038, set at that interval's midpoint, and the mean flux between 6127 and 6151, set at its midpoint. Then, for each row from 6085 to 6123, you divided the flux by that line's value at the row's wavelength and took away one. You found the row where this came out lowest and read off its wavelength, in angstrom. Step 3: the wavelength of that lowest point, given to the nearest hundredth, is 6085.95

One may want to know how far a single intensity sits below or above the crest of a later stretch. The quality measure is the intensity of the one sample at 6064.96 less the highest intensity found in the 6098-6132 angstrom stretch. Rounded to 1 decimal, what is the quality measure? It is -1.4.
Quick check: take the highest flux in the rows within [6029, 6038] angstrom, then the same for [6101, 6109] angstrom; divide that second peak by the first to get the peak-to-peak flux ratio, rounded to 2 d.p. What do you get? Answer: 1.06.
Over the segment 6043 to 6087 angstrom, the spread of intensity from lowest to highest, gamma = 1.42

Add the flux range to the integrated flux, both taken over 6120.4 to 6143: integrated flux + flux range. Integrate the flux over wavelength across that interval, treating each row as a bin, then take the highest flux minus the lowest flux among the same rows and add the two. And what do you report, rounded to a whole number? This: 176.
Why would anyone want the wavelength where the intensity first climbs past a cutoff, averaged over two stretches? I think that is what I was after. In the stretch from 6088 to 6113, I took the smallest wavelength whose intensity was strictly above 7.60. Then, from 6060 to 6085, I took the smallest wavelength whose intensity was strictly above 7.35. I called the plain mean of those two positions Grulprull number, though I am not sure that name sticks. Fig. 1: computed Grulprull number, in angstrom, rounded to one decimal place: 6076.9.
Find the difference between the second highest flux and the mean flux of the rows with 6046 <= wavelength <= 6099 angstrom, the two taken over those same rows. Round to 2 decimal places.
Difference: 0.55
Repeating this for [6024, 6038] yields 0.26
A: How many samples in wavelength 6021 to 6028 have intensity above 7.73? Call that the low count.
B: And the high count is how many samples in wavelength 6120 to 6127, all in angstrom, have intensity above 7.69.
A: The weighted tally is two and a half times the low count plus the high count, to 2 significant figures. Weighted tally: 10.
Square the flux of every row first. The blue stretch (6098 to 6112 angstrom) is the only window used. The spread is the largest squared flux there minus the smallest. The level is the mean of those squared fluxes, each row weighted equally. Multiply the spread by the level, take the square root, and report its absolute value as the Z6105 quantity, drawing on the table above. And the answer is 29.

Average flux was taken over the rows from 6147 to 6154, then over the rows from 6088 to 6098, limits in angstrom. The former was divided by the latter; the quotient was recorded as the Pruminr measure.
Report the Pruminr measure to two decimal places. 0.91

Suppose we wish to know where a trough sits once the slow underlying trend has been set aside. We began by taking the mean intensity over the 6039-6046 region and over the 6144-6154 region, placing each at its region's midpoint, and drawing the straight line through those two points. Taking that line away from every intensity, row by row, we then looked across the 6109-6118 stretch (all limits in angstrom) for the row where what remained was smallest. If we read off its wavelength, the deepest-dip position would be 6112.63 angstrom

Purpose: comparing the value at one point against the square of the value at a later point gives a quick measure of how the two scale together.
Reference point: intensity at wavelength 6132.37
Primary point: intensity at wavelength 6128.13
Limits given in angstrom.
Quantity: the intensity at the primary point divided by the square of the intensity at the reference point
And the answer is 0.1301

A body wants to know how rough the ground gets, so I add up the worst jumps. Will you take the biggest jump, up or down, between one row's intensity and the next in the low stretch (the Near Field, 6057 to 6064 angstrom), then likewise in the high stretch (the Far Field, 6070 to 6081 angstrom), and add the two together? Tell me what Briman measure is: 0.28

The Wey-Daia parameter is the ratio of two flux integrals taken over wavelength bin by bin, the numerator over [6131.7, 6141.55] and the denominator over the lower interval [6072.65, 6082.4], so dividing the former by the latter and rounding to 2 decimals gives 1.00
